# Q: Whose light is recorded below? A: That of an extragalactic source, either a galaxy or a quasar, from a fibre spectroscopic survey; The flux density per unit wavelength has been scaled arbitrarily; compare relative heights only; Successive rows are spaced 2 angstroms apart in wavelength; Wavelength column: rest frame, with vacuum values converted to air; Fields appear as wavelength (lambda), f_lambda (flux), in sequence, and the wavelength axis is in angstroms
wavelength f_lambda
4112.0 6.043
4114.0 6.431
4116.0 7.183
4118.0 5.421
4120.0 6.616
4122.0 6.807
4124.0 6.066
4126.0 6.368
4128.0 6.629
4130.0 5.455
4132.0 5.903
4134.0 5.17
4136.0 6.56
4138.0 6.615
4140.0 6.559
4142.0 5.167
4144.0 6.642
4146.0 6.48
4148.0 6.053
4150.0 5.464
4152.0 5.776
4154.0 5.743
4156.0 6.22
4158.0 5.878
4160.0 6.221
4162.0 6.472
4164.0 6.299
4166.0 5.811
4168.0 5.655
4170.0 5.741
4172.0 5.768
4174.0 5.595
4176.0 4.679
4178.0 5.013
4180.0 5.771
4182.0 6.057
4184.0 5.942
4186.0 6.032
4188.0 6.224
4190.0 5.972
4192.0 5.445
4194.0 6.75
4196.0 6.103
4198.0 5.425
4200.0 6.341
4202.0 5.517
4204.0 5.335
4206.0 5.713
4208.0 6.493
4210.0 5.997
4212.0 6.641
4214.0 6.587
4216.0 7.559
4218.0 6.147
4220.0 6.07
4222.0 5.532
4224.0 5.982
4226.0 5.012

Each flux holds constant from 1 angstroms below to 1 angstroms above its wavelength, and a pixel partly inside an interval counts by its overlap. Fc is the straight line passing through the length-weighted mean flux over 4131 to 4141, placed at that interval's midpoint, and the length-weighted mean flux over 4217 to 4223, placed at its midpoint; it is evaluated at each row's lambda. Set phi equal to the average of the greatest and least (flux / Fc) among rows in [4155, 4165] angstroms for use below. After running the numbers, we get 1.01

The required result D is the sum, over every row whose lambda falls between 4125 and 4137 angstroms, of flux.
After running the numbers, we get 36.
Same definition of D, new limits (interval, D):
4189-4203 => 42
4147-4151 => 12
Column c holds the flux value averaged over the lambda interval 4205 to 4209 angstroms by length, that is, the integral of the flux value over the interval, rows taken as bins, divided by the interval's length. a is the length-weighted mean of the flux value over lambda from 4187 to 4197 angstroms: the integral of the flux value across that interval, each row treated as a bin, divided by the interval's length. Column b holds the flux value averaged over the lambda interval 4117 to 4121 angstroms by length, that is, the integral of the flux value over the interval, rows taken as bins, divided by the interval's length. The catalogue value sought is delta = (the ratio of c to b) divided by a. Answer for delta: 0.166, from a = 6.1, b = 6.02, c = 6.1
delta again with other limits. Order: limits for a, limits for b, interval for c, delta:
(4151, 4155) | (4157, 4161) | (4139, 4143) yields 0.168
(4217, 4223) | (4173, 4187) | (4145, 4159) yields 0.180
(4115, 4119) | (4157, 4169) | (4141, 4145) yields 0.155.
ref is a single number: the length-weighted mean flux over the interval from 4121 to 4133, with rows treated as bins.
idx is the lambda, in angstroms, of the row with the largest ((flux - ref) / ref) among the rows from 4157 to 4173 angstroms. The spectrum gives 4162.0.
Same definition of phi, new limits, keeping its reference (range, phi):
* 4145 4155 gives 0.97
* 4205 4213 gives 1.04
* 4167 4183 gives 0.89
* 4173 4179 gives 0.85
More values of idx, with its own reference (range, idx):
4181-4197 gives 4194.0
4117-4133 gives 4122.0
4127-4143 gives 4128.0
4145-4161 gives 4146.0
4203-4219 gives 4216.0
